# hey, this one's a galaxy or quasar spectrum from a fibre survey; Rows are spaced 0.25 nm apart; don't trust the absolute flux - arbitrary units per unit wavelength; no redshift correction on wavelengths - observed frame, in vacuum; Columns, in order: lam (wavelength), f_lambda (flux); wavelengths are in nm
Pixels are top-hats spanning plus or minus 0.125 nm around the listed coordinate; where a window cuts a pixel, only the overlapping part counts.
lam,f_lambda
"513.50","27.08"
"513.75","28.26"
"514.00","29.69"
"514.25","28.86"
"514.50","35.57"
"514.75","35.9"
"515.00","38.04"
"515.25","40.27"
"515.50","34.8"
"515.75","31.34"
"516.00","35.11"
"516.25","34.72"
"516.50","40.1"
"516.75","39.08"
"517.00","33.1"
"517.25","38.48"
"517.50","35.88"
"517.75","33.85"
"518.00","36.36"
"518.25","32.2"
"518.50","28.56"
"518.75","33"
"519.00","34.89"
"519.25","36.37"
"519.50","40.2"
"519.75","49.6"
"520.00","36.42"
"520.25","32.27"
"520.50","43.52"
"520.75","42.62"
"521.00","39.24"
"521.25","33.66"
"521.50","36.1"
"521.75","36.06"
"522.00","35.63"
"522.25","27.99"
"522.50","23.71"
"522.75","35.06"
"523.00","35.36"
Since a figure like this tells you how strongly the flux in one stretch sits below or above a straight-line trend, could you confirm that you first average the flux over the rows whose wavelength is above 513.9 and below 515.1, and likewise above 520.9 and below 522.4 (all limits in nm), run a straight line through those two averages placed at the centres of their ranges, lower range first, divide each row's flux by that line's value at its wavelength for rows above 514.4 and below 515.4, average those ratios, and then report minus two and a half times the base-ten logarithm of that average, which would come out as -0.12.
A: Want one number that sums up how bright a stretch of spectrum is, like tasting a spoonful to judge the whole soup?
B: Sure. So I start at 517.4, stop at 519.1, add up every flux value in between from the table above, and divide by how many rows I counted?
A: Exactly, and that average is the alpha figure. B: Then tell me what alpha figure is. 33.5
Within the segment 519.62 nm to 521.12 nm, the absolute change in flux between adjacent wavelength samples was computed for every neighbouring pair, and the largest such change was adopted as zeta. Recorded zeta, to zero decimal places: 13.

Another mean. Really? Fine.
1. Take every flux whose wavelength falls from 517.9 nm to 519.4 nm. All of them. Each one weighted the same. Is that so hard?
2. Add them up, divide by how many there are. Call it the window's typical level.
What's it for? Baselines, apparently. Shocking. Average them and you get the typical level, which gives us 34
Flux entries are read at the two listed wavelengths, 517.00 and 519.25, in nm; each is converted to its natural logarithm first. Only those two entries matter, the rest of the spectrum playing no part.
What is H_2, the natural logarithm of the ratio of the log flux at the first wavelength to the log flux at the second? -0.027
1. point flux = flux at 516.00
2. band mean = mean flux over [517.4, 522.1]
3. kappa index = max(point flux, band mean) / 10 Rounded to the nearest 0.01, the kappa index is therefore 3.67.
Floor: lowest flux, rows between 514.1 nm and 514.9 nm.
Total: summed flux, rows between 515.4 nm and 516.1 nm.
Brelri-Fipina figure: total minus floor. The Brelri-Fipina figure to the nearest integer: 72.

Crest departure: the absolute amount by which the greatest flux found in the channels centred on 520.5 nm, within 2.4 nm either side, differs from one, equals 49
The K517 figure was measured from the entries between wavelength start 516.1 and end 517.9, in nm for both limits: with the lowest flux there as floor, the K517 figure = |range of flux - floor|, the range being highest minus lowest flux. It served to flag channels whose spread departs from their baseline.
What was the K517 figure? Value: 26.1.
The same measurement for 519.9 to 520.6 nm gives 21.0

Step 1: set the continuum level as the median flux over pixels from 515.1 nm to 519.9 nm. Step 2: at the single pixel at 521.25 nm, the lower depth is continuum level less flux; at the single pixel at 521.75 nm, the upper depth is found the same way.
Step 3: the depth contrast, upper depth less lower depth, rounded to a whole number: -2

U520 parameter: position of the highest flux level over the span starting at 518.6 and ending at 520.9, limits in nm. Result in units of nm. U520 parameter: 519.75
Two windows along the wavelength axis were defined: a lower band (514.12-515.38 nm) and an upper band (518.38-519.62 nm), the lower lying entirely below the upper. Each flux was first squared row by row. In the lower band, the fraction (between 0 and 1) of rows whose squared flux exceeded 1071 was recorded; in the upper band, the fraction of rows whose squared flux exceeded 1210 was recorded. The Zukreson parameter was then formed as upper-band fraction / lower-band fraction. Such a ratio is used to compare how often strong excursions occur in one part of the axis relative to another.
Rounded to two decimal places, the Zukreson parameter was 0.75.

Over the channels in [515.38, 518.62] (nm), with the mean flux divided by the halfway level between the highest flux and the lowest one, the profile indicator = 1.02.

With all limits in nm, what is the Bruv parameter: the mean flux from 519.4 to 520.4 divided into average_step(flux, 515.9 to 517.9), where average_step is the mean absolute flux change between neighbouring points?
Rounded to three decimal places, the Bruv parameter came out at 0.082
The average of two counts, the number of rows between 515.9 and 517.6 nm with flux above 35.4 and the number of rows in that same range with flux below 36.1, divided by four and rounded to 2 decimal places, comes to 1.00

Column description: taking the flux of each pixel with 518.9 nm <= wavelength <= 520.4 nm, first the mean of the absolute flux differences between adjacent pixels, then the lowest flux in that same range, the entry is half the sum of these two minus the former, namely 12.9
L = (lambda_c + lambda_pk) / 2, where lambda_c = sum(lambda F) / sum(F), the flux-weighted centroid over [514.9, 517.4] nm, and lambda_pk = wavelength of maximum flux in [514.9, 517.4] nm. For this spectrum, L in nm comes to 515.69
